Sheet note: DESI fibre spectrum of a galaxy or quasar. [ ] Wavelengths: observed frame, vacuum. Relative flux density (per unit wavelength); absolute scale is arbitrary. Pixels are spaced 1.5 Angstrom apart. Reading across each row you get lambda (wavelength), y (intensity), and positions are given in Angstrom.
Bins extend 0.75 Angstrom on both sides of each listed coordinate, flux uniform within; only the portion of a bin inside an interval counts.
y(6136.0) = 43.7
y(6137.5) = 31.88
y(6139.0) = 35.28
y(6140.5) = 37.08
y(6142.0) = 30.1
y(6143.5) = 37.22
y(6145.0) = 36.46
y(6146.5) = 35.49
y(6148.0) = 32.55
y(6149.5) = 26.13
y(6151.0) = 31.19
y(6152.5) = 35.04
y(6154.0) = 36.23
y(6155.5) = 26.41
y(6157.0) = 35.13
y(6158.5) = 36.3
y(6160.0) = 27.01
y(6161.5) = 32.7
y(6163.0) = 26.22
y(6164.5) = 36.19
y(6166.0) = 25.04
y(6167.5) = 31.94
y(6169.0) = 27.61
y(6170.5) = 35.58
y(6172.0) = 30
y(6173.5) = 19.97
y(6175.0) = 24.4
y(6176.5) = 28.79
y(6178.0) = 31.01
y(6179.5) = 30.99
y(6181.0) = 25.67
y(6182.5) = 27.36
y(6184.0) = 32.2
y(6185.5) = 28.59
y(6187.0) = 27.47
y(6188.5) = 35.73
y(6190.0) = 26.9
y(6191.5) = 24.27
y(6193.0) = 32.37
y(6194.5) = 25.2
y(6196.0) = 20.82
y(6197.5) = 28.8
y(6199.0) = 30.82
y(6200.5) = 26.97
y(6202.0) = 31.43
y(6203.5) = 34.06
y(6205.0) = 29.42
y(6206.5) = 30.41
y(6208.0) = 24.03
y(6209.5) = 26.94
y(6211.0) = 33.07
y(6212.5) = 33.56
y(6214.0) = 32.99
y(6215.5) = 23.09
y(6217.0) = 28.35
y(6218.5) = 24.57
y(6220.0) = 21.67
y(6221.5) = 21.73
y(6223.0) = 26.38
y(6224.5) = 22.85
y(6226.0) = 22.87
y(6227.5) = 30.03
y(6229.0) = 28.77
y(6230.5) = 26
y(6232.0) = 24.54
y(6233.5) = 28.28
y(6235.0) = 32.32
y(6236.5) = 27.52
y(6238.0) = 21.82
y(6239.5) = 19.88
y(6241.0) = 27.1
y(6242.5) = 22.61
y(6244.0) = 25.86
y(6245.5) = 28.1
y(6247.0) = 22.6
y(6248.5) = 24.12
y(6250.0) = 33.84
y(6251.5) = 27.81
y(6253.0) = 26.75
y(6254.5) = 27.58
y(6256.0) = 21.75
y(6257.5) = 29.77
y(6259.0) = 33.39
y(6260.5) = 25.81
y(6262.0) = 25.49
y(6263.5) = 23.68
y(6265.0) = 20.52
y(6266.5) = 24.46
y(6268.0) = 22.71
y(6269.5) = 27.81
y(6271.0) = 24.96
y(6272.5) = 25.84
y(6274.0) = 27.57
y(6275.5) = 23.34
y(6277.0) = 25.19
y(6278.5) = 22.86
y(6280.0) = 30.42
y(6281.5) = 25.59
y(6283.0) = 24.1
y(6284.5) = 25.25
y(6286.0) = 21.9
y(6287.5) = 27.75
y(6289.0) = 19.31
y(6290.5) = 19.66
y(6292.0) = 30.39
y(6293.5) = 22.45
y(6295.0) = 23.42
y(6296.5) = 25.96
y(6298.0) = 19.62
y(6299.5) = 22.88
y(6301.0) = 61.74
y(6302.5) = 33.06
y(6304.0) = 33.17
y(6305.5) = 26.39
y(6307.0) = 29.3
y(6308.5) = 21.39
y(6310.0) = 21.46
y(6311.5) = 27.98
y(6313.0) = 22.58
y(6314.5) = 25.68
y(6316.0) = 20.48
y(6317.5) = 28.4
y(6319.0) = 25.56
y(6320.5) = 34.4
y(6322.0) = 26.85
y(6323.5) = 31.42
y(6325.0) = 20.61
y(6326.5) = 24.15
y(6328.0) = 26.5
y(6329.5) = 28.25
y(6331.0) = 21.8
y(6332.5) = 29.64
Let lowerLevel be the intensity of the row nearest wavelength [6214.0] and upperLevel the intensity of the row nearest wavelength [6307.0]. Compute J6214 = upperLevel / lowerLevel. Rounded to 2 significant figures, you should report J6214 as 0.89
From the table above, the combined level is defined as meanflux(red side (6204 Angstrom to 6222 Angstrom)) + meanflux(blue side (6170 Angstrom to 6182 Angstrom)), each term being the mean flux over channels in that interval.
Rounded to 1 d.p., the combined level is 55.8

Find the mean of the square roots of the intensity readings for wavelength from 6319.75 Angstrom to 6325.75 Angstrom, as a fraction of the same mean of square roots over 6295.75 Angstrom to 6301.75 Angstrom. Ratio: 0.96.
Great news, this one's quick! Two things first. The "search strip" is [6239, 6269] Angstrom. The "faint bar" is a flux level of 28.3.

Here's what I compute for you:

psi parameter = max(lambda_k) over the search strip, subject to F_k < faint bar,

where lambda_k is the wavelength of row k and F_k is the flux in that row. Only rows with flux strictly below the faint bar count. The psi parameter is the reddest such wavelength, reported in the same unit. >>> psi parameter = 6268.0 Angstrom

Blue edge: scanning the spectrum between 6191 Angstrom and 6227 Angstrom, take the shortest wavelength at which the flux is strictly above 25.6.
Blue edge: 6193.0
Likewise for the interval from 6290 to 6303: 6292.0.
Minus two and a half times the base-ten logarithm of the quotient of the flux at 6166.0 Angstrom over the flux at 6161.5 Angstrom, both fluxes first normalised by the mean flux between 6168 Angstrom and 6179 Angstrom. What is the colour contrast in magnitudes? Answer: 0.29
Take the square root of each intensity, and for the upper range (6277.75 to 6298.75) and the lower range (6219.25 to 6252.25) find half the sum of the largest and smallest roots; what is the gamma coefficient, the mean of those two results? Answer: 5.0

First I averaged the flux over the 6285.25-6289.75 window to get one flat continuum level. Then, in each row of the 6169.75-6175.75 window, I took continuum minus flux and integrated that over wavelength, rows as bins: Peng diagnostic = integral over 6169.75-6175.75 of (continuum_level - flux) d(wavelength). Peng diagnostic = -27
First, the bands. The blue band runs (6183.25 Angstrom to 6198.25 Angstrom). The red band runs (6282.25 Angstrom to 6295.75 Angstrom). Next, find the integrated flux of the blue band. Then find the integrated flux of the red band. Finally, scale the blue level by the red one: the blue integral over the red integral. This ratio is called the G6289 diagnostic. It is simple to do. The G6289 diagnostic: 1.3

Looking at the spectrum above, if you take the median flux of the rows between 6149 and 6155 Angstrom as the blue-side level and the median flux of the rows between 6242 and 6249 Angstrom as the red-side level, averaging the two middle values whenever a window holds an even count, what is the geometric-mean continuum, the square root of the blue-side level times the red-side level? 28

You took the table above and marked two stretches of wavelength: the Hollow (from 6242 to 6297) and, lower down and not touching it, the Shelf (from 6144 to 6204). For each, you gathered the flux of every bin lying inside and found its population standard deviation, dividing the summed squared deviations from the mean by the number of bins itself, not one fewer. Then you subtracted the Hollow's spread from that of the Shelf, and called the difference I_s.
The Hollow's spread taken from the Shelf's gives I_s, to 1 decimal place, 1.0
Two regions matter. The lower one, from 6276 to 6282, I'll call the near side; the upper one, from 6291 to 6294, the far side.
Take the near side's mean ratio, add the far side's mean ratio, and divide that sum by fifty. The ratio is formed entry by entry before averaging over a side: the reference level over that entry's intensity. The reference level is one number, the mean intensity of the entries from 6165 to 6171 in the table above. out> 0.047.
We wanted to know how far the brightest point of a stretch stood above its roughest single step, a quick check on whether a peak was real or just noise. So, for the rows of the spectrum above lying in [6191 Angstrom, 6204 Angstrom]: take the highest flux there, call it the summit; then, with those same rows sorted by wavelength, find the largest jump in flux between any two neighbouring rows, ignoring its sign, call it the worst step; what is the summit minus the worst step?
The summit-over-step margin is 26.0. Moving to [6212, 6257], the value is 23.9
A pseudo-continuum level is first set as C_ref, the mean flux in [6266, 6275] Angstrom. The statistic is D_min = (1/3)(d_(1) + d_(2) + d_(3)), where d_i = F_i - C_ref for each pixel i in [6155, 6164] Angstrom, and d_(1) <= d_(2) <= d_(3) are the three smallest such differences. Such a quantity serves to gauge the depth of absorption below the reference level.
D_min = 1.0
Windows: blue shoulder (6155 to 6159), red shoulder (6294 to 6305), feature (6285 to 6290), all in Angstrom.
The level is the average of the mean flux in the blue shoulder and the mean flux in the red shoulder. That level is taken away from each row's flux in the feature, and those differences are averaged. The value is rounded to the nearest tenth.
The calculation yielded -9.0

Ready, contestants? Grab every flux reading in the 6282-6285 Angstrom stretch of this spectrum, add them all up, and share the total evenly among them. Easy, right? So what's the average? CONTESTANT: 24.7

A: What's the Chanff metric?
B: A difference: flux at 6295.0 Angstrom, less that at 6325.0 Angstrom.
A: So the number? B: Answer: 2.8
